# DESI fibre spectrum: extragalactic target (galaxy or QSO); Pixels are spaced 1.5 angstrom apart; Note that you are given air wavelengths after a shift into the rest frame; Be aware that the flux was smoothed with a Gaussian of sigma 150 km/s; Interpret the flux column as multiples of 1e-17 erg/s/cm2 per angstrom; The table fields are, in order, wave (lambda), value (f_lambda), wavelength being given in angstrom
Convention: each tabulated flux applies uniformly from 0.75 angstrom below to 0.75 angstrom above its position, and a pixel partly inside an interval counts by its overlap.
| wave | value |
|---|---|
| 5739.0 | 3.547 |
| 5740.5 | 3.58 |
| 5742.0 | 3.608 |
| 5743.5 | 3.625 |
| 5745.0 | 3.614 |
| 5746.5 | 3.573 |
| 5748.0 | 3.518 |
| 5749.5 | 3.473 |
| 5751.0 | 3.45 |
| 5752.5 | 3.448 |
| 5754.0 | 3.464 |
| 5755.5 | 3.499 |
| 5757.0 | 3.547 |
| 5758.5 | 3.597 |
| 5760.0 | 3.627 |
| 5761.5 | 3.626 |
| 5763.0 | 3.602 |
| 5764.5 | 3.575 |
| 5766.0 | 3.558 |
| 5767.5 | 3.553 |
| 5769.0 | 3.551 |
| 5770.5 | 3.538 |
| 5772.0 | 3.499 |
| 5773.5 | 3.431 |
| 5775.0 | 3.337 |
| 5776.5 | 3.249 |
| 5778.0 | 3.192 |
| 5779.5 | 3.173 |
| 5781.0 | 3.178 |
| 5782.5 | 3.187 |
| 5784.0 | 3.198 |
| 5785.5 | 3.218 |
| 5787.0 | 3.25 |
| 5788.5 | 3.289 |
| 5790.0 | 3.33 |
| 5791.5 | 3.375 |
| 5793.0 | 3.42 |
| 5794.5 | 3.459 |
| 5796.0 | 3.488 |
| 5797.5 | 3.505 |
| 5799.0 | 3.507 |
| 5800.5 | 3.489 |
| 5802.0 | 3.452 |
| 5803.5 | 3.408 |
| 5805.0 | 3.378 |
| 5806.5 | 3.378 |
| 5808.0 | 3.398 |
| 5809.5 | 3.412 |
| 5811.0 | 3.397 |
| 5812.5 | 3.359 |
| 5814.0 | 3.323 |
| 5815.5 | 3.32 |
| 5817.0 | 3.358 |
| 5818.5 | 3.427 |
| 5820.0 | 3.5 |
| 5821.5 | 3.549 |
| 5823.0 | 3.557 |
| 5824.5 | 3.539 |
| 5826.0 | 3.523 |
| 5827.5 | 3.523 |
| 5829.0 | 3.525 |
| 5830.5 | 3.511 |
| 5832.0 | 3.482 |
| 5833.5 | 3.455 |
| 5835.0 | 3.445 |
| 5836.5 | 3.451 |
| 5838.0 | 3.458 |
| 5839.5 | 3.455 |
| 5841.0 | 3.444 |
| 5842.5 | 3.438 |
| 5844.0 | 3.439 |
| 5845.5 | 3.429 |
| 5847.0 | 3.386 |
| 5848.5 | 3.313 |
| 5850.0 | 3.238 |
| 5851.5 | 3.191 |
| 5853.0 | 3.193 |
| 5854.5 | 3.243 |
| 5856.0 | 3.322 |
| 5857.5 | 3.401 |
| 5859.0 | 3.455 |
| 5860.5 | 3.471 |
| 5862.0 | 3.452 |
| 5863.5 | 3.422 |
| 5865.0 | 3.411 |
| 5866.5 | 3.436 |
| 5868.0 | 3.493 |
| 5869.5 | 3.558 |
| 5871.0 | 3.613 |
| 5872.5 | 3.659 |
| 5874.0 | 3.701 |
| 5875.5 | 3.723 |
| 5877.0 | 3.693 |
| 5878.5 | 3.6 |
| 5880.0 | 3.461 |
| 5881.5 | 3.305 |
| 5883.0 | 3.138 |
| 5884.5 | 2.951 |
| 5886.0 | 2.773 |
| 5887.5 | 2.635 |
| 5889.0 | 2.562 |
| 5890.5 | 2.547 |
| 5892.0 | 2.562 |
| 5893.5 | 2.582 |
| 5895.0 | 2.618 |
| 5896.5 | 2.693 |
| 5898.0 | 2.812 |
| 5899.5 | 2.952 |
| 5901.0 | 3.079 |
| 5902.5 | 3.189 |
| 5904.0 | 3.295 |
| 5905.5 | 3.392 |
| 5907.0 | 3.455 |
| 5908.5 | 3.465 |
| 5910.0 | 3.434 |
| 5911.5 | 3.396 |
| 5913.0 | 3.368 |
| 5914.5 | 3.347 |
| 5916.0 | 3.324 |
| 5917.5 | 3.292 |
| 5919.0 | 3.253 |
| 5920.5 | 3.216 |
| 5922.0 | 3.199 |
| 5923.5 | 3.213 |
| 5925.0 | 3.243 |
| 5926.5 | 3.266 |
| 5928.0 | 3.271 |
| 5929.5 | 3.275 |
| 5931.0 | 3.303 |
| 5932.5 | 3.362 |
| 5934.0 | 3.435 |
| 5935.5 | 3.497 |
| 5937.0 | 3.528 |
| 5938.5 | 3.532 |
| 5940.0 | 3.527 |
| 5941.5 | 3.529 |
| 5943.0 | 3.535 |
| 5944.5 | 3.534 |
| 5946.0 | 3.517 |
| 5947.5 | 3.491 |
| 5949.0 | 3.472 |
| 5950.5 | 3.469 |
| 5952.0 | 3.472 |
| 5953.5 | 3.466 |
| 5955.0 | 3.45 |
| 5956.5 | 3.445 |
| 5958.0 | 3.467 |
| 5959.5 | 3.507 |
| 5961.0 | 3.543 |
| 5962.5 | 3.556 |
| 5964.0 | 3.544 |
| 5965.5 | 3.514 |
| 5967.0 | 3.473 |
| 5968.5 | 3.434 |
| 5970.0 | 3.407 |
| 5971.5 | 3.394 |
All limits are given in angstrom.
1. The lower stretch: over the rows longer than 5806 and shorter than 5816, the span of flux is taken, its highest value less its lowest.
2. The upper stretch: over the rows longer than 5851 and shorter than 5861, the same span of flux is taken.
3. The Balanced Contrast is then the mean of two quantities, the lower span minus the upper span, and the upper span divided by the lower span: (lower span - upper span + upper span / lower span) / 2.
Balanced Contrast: 1.4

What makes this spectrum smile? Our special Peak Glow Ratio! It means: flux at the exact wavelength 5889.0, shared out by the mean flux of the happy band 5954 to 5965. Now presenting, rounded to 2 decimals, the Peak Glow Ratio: 0.73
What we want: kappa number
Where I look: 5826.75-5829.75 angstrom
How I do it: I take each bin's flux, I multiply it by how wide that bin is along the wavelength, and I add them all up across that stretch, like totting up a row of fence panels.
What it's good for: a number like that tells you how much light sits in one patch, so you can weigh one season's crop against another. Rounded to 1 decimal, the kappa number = 10.6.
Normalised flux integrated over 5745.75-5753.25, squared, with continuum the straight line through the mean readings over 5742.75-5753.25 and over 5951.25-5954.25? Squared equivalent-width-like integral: 55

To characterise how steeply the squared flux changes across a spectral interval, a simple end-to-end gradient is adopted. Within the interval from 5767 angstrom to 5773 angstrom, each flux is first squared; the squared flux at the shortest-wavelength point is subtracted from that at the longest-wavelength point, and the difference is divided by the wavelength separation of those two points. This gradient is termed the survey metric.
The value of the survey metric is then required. -0.085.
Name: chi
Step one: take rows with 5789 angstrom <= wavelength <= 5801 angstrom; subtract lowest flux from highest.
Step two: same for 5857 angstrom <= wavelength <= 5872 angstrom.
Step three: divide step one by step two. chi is 0.83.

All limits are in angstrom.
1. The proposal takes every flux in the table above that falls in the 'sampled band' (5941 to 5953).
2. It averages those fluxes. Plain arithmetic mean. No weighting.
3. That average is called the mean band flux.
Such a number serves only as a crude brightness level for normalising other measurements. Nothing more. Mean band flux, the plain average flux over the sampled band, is 3.50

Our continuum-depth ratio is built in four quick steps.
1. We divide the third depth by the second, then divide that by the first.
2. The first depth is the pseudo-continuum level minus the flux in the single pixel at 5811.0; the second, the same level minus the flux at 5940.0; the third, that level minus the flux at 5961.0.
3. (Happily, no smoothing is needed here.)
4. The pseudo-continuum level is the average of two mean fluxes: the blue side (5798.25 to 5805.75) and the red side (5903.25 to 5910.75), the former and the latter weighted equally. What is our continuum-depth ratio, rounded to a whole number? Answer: 38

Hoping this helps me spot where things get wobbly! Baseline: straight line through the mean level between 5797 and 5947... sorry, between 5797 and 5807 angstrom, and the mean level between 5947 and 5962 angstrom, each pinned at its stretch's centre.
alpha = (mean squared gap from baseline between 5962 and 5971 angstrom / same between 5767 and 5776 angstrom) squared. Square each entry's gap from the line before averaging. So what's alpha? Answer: 0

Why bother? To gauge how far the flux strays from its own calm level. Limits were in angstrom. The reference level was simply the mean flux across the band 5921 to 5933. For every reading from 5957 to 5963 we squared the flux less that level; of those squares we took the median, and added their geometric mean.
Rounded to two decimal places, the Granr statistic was 0.13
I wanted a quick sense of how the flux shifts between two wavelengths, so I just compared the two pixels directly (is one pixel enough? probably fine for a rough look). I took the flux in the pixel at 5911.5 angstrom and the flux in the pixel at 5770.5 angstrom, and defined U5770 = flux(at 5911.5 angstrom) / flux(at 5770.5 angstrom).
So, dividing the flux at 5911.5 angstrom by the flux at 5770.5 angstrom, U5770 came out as 0.96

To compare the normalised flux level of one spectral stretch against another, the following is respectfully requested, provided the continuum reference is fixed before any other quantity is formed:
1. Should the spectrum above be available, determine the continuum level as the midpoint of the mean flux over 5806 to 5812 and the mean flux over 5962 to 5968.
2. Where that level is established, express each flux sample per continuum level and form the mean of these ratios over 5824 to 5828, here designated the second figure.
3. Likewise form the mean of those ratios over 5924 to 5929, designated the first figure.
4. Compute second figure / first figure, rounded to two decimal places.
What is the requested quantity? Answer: 1.08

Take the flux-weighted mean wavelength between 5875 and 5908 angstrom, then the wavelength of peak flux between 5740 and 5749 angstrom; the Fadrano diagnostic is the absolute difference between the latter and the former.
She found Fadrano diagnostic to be 147.4 angstrom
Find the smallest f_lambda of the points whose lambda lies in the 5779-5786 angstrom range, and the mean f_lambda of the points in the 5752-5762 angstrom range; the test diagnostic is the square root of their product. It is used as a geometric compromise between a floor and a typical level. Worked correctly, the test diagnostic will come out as 3.35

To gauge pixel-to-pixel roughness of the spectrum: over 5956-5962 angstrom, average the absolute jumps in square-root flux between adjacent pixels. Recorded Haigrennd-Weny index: 0.0087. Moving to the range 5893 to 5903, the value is 0.0298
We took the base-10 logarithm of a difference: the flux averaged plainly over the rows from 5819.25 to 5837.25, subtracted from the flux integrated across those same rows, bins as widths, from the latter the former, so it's 1.78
